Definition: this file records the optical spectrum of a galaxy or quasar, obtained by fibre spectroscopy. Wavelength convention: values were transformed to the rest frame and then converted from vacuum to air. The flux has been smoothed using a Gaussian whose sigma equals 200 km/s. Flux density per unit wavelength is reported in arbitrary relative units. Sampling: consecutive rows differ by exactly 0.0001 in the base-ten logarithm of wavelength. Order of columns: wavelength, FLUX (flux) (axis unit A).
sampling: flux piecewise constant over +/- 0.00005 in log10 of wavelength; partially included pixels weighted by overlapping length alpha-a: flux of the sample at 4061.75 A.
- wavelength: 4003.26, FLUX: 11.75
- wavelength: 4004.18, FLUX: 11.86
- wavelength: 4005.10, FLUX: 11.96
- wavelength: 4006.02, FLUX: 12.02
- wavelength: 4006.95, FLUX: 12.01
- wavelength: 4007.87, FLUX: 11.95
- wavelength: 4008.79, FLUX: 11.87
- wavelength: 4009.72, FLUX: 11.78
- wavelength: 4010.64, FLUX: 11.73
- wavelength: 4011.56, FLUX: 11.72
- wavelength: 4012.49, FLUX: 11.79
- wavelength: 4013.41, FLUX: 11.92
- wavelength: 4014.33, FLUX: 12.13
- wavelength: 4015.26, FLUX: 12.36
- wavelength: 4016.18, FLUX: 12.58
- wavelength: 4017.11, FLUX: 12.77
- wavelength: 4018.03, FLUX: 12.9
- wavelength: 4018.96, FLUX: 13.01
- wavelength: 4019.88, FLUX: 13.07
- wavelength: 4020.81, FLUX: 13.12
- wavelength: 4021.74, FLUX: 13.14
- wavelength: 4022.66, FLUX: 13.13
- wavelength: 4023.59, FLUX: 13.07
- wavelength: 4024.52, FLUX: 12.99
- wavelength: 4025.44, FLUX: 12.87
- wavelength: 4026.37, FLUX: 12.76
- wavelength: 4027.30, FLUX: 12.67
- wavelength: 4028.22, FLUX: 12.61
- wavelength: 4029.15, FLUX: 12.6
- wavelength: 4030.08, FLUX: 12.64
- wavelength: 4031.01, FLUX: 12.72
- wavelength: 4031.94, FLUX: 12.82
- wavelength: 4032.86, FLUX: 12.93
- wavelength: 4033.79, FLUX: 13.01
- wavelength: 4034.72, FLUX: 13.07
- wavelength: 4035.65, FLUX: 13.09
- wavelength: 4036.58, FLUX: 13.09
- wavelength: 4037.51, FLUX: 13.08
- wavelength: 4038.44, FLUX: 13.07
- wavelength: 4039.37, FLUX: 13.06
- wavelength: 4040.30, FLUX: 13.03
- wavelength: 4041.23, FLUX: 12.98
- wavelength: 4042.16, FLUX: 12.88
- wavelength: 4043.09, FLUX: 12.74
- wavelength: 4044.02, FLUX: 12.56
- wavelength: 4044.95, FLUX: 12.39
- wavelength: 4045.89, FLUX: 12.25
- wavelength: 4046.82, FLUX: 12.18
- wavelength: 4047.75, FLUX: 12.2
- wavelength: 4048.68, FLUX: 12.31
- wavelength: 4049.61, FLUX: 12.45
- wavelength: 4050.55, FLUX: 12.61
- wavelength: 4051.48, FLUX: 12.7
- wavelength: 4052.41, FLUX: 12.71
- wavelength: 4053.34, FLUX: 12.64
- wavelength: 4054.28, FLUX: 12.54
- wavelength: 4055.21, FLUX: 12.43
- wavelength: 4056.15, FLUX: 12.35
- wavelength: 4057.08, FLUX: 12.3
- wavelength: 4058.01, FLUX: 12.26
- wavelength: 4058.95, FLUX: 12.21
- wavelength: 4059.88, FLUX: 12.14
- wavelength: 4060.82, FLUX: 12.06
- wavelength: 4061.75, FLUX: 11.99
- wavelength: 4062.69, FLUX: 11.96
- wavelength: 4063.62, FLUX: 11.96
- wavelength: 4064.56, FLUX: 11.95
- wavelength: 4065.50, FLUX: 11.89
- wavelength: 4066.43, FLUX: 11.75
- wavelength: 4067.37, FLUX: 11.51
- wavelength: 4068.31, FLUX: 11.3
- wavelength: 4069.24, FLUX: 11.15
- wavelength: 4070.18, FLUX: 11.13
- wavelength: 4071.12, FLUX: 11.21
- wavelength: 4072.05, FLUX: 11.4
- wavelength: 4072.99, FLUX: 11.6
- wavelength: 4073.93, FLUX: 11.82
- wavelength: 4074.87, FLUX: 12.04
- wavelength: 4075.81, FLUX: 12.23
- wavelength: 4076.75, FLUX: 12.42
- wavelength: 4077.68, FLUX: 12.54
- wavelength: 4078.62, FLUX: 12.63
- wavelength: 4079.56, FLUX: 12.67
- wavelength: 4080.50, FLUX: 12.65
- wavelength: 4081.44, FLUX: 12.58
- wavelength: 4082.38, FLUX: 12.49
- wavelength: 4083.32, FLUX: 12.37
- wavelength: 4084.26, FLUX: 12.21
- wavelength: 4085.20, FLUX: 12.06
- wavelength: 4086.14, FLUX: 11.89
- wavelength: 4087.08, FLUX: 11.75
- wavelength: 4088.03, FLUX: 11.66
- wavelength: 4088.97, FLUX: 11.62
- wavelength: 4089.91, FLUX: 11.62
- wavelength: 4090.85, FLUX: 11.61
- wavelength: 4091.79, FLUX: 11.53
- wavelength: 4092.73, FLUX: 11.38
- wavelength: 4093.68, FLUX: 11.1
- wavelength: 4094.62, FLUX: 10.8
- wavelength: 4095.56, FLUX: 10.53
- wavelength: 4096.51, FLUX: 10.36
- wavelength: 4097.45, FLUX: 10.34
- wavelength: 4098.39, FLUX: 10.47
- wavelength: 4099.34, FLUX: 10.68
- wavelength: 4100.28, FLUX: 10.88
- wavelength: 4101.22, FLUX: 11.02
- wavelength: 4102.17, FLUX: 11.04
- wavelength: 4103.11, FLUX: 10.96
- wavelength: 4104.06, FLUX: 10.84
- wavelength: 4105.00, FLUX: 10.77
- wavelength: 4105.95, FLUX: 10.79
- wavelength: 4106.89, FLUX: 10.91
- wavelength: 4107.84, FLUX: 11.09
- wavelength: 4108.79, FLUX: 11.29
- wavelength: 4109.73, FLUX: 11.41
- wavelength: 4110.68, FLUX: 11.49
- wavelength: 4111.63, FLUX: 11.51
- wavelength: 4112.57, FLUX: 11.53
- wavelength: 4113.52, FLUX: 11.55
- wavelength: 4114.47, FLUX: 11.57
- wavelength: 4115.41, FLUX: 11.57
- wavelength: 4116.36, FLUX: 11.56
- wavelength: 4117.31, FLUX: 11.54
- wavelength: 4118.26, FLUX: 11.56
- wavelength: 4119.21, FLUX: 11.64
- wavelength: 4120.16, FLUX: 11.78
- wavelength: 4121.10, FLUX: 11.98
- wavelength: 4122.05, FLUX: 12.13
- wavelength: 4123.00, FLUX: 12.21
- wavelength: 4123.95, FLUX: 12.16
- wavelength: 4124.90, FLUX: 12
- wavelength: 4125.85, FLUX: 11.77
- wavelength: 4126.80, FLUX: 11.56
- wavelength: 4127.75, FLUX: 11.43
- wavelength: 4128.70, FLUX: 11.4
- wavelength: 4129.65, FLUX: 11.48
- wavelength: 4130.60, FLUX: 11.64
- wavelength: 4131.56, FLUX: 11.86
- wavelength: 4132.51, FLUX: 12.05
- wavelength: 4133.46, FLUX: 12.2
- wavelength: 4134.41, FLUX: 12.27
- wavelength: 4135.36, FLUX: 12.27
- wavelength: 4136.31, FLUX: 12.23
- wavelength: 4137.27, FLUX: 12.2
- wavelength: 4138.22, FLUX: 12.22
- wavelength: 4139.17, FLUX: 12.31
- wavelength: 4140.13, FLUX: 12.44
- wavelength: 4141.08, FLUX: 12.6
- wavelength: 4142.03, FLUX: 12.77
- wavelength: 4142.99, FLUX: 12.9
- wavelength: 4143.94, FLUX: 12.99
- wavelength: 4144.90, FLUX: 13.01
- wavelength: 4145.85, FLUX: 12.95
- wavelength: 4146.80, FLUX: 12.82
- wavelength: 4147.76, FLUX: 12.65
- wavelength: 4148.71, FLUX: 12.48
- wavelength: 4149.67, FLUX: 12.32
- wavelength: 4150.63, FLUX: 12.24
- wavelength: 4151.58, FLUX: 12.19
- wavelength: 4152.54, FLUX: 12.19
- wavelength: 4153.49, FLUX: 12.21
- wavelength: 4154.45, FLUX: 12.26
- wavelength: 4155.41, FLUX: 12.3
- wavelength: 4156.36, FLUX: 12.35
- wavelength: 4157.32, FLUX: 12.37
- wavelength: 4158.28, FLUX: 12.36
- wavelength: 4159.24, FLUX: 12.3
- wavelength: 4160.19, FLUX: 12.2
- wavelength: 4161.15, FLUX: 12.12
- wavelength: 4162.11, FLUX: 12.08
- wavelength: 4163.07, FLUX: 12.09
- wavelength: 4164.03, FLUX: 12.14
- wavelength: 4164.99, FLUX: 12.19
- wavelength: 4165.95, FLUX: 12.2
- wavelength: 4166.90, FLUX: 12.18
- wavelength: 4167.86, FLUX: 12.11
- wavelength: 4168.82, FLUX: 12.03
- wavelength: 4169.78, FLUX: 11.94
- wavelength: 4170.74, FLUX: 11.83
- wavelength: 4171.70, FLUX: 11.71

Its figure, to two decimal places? 11.99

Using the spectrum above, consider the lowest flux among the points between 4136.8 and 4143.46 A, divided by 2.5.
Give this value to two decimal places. 4.88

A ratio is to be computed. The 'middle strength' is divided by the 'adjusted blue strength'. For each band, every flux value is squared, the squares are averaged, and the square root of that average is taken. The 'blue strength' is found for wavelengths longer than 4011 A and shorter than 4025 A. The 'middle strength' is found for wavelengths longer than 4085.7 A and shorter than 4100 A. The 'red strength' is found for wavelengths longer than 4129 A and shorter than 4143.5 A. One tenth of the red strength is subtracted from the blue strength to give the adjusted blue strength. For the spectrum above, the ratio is 0.98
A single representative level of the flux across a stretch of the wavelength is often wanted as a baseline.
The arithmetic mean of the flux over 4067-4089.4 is 12.0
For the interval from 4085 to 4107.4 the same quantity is 11.1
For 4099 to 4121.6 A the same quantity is 11.3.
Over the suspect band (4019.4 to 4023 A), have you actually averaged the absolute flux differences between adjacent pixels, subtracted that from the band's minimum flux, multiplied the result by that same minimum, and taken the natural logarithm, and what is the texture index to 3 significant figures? 5.14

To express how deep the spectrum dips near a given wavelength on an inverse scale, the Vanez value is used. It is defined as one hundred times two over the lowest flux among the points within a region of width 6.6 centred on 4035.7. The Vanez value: 15.5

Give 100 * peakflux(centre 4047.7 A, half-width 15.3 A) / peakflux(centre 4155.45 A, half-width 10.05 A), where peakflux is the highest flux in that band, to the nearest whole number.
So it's 101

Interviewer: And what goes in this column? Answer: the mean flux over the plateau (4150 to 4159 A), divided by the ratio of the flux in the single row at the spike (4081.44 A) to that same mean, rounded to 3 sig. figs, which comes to 12.0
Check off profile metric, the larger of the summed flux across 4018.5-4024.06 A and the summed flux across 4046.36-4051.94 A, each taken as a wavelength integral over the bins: 72.7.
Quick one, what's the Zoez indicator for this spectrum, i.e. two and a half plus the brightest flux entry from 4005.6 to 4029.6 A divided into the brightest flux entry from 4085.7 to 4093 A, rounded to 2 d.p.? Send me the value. 3.40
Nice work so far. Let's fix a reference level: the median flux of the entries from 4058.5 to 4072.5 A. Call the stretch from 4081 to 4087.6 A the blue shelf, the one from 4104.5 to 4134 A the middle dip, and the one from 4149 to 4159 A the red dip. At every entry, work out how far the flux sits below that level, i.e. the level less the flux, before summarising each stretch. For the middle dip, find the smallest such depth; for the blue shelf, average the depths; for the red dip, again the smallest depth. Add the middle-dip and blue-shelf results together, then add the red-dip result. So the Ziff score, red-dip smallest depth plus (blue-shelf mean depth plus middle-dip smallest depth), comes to -1.1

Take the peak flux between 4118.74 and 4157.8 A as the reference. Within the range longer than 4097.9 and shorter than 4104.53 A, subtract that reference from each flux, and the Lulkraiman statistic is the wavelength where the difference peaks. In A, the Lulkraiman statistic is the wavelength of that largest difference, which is 4102.17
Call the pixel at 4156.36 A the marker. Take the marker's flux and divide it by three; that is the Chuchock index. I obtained 4.12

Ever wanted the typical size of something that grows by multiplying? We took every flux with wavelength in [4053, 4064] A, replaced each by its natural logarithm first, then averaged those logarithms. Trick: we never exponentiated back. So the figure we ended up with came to 2.50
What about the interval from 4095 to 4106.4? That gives 2.37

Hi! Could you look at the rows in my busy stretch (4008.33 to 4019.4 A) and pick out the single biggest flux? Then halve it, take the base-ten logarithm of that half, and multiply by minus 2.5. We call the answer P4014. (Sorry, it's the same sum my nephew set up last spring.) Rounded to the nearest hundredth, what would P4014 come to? -2.03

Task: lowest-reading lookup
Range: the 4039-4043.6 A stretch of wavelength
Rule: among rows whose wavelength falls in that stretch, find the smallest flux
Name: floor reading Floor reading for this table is 12.74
